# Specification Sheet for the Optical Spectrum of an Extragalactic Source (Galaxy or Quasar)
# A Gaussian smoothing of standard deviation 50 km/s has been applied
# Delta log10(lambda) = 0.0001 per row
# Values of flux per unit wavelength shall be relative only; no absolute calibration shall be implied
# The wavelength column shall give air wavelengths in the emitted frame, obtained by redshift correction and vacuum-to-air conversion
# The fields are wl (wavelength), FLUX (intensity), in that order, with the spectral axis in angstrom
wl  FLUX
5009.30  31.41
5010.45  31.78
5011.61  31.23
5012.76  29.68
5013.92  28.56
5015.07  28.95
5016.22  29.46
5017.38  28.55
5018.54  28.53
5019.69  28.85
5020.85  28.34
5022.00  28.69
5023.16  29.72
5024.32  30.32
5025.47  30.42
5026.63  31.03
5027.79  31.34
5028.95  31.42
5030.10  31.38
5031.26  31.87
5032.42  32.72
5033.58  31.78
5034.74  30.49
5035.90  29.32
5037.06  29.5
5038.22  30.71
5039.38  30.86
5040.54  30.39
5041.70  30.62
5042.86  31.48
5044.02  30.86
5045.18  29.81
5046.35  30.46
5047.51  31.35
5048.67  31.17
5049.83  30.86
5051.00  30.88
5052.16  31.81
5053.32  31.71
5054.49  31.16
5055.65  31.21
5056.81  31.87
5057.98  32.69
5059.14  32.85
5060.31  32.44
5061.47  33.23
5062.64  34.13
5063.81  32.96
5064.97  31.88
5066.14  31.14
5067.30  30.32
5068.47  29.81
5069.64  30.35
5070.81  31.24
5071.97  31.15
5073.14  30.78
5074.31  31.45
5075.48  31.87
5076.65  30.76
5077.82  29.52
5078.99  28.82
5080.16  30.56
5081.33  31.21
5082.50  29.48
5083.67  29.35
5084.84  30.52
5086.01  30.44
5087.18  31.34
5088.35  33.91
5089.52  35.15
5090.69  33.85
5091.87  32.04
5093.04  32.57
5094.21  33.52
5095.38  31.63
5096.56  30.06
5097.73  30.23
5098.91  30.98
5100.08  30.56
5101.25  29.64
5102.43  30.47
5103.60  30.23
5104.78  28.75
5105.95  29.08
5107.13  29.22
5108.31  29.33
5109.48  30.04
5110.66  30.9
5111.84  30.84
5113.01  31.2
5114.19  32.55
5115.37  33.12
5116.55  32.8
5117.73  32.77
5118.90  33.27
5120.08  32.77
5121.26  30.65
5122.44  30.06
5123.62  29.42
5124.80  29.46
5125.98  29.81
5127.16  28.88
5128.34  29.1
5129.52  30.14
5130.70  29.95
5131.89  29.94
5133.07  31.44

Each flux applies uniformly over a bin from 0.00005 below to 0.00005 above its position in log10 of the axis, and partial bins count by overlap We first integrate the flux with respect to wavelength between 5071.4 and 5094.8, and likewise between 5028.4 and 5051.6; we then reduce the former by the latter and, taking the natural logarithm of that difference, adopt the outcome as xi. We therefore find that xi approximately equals 2.9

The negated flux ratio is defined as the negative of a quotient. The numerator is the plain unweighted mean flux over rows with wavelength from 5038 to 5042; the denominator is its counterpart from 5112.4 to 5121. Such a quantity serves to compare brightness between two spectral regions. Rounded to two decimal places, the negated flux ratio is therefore -0.94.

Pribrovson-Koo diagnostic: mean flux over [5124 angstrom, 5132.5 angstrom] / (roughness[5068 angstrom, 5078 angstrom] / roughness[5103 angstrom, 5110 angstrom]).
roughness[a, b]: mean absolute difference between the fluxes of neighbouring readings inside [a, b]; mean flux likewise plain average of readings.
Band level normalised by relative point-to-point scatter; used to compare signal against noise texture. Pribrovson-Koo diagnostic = 25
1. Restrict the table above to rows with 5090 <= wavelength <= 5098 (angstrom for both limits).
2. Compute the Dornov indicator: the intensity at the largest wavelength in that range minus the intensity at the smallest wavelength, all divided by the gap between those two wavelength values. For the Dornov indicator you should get -0.5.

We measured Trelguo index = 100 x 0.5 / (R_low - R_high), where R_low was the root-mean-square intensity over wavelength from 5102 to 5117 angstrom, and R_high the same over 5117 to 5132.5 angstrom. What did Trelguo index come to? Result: 284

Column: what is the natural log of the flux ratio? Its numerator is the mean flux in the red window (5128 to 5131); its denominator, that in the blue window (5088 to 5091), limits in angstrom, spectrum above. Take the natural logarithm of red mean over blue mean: -0.14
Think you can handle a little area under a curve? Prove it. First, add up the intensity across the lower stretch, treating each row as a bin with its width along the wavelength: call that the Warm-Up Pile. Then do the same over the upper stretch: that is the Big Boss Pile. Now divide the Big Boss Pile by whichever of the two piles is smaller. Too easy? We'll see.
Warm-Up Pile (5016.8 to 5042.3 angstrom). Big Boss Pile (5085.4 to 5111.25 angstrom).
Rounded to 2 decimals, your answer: 1.04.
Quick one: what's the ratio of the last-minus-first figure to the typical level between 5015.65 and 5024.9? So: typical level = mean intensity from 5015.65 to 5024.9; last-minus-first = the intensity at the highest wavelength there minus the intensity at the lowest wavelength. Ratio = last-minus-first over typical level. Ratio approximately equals 0.03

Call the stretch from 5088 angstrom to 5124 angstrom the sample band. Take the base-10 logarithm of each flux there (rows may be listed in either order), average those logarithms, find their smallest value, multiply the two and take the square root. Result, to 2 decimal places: 1.48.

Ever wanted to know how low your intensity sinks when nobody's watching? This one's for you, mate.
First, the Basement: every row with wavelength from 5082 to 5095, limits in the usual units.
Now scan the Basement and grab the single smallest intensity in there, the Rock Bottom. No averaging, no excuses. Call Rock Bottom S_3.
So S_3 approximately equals 29.35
